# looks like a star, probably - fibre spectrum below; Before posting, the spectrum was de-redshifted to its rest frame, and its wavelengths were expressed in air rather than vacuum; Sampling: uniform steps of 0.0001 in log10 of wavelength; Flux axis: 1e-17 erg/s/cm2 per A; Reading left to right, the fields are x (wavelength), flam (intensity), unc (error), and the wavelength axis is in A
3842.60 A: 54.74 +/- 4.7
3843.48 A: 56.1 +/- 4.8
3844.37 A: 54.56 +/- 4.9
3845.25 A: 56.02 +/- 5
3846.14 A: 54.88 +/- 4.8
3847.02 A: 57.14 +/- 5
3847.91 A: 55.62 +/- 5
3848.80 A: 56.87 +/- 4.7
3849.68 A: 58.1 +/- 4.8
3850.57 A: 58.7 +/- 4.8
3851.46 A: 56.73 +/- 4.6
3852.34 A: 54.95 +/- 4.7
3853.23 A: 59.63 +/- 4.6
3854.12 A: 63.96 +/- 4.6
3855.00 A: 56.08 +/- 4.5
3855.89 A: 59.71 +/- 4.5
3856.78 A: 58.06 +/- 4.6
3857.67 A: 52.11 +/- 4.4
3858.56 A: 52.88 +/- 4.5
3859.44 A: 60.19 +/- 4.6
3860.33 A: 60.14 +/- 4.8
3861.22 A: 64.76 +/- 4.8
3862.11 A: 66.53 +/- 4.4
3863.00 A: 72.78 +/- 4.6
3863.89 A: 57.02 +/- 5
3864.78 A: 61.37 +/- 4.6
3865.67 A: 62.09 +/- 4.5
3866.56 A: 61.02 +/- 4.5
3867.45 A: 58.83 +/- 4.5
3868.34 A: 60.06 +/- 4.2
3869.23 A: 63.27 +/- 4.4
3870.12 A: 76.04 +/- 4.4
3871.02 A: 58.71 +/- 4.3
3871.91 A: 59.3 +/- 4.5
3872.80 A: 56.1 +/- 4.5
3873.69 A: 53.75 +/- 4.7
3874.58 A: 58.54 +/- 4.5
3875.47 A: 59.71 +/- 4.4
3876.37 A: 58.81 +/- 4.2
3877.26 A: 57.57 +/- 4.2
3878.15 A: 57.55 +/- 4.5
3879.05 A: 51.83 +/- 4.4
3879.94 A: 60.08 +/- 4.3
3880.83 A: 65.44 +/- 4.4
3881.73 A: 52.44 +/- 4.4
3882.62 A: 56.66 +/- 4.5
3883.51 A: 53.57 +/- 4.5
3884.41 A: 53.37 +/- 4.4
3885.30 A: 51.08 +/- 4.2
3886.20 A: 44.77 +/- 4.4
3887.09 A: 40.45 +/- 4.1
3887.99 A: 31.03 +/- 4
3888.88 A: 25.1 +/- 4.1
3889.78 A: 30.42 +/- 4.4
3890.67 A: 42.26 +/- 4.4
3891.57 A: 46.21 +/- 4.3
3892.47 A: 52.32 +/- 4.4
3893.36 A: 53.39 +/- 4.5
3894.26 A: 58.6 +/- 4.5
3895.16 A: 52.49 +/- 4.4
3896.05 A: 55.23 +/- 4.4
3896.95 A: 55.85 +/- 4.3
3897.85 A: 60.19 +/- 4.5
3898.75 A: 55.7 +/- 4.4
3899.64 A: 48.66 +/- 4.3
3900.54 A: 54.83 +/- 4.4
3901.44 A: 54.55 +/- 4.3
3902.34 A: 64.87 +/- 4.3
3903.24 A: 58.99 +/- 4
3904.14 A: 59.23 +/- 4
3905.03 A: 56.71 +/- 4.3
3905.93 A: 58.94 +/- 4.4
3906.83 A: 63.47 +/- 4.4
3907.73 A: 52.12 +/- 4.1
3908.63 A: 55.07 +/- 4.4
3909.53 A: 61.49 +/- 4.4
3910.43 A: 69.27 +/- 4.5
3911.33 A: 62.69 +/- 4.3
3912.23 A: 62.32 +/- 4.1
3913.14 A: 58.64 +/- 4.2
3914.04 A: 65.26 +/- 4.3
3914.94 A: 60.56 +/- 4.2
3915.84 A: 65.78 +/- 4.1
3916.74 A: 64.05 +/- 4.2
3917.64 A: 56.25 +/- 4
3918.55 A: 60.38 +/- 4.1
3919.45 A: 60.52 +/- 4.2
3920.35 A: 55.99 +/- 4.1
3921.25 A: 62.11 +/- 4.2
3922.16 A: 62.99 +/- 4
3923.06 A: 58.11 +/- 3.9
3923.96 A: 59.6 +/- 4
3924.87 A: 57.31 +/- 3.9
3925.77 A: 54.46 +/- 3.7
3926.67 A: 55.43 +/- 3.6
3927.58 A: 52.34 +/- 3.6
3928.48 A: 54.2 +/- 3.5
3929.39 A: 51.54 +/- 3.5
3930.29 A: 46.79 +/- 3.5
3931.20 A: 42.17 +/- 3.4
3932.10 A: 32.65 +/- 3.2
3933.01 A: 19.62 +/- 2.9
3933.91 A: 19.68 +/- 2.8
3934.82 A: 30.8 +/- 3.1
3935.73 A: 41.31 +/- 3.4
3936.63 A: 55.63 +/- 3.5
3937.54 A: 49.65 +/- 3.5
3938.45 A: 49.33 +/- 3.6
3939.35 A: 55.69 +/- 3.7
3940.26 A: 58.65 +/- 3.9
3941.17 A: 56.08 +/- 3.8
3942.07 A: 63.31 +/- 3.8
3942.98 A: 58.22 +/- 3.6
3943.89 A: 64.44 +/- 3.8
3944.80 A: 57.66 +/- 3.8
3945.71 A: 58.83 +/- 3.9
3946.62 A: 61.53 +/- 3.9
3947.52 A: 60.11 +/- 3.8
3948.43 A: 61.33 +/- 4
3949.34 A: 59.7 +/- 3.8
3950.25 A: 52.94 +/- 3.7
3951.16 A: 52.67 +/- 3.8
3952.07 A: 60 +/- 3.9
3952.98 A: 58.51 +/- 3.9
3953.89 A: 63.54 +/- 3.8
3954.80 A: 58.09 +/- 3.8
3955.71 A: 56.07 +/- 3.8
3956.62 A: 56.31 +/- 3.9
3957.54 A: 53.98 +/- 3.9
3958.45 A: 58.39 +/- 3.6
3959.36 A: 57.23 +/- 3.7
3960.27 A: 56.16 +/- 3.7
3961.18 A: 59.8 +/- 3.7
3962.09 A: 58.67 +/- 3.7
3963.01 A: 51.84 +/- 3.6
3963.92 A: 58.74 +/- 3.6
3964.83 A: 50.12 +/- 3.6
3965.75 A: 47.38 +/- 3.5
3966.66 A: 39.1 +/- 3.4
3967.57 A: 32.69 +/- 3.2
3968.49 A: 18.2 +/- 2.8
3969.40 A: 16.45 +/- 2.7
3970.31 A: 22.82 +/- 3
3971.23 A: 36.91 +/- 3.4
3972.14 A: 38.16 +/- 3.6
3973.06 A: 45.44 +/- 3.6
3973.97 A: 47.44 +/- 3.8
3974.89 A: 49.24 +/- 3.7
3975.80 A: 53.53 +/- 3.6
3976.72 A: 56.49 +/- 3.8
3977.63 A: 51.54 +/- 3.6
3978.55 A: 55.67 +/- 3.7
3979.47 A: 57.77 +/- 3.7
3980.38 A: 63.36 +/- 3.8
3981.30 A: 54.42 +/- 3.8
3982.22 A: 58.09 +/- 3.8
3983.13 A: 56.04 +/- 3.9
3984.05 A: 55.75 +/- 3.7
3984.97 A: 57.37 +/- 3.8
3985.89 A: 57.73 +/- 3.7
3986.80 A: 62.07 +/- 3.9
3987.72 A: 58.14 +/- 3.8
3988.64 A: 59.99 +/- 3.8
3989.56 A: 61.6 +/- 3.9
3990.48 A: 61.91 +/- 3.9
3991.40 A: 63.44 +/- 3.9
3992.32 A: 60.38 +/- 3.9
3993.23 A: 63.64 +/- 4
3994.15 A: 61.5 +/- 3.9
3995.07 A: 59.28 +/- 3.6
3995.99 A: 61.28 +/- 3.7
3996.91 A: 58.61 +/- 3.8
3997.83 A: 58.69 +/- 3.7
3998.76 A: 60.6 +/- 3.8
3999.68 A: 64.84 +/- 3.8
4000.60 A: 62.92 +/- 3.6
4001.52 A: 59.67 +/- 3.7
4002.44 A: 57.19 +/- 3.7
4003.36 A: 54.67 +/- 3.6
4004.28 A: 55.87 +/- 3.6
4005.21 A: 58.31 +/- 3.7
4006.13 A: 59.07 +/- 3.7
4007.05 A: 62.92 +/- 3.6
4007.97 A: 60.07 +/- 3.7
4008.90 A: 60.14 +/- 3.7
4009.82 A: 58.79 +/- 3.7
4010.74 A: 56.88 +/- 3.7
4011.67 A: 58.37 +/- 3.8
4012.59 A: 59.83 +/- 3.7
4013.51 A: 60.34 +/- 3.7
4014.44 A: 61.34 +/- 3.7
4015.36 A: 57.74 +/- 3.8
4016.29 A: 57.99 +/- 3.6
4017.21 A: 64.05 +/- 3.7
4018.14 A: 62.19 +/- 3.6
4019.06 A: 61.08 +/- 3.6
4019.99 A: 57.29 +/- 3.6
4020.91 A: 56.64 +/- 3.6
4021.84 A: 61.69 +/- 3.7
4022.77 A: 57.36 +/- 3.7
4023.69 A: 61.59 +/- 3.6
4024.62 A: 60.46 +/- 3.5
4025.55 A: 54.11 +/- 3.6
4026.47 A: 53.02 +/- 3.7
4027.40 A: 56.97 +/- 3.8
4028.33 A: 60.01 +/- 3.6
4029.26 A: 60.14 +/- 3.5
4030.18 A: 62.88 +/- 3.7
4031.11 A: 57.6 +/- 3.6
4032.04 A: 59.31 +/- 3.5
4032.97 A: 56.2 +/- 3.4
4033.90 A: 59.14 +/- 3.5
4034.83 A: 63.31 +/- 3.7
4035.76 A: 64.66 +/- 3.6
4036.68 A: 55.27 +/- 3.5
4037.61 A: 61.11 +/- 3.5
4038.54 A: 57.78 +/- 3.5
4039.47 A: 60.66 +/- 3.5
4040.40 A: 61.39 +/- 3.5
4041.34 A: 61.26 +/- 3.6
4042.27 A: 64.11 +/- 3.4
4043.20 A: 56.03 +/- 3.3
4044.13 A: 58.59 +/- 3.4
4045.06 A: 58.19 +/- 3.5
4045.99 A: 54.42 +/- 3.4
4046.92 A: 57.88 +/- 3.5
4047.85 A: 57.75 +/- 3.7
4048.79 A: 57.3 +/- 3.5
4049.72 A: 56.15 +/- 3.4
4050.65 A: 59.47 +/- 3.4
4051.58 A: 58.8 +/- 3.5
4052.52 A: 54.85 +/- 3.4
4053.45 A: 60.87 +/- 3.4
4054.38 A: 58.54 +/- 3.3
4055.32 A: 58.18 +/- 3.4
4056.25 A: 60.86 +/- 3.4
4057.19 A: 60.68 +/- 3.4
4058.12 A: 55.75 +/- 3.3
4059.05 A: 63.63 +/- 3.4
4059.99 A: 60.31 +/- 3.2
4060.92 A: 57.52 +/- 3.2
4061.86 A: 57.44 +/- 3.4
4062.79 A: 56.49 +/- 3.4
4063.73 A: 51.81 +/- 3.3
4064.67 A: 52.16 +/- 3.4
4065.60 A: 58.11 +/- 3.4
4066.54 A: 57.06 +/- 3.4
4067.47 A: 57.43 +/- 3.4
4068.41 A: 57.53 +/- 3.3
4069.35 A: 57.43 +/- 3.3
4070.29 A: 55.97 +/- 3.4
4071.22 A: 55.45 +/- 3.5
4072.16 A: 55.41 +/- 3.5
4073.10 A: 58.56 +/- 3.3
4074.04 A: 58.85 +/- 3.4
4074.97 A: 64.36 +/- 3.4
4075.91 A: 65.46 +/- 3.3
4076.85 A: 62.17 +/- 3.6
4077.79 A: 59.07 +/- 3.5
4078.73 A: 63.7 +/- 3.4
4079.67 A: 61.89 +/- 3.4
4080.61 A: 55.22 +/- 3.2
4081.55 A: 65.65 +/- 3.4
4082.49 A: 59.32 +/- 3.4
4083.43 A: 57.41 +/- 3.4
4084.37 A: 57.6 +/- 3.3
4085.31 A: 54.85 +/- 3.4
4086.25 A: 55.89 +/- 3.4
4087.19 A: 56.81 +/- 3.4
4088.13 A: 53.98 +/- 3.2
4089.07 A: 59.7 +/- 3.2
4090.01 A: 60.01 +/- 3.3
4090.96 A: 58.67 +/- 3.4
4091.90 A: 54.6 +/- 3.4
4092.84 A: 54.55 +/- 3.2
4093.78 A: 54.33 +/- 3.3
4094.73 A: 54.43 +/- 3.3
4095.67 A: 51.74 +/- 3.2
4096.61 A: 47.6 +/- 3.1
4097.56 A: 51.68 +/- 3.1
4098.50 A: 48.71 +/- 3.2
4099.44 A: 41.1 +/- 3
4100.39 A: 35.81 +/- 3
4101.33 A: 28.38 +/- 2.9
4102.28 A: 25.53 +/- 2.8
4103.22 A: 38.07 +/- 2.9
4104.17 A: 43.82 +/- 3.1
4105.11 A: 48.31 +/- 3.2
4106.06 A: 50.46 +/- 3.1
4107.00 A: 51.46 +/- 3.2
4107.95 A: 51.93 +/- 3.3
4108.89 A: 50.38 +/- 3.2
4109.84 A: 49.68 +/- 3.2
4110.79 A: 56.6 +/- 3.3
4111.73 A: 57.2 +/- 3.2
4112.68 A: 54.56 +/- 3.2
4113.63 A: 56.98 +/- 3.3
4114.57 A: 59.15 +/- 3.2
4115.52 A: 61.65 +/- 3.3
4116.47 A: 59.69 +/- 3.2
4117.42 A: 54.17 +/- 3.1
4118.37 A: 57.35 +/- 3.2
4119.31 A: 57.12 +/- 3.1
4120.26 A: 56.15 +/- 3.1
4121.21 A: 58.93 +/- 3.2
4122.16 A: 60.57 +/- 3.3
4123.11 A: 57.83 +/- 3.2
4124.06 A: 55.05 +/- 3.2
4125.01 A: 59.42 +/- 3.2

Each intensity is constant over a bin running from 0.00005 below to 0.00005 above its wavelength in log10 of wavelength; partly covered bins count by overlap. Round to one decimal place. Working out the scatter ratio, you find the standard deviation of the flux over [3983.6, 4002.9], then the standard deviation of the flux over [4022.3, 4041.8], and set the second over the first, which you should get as 1.3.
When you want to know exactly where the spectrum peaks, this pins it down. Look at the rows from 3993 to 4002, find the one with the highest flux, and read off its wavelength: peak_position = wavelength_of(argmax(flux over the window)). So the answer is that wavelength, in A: 3999.68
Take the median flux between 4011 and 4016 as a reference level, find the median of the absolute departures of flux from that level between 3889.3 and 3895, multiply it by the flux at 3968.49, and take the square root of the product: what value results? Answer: 14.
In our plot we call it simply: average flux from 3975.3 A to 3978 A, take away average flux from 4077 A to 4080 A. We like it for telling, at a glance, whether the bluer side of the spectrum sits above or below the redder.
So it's -8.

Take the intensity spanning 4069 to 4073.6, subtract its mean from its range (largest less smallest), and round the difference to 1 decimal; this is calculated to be -53.4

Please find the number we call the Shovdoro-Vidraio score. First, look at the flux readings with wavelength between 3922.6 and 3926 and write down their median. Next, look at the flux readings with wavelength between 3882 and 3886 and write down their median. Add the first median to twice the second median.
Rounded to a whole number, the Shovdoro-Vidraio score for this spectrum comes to 165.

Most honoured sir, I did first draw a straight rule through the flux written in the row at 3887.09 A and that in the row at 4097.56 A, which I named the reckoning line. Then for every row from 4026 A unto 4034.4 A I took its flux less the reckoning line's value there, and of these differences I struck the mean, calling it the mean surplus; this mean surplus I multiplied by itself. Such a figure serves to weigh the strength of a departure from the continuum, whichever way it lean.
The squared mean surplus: 106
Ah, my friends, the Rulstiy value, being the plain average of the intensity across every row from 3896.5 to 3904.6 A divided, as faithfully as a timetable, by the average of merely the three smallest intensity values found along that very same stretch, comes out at 1.082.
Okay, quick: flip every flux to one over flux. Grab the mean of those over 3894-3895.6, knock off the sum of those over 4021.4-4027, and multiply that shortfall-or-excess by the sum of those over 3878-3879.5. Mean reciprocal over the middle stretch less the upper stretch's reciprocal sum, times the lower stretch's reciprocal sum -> -0.0031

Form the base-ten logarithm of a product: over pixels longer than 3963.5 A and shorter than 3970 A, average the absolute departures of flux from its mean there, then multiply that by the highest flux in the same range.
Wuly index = 2.88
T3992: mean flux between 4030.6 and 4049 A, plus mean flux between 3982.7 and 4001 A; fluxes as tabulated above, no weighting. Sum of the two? 119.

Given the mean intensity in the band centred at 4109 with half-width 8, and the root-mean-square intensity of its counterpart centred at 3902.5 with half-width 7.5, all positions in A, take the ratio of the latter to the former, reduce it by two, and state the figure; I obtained -0.85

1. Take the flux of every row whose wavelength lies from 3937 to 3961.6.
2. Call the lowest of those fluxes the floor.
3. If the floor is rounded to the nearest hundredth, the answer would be 49.33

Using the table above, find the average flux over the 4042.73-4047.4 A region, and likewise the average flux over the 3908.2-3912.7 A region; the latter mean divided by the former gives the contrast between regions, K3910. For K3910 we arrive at 1.09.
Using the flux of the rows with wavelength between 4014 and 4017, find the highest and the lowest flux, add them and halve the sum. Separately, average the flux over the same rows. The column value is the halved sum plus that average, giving 119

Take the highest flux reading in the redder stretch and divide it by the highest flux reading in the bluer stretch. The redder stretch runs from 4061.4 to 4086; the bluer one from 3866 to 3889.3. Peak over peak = 0.86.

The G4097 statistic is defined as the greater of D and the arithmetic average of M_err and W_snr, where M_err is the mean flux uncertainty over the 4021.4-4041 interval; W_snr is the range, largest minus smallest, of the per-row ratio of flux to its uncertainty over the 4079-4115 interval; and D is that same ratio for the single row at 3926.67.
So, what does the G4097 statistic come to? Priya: 15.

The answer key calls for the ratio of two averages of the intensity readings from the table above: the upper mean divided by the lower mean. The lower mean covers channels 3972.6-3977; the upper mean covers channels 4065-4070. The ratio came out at 1.14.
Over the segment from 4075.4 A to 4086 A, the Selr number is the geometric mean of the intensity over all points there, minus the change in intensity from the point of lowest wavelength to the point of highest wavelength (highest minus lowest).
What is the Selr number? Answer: 71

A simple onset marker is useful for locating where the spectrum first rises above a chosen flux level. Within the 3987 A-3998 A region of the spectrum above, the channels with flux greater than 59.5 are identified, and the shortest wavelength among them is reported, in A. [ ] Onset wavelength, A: 3988.64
